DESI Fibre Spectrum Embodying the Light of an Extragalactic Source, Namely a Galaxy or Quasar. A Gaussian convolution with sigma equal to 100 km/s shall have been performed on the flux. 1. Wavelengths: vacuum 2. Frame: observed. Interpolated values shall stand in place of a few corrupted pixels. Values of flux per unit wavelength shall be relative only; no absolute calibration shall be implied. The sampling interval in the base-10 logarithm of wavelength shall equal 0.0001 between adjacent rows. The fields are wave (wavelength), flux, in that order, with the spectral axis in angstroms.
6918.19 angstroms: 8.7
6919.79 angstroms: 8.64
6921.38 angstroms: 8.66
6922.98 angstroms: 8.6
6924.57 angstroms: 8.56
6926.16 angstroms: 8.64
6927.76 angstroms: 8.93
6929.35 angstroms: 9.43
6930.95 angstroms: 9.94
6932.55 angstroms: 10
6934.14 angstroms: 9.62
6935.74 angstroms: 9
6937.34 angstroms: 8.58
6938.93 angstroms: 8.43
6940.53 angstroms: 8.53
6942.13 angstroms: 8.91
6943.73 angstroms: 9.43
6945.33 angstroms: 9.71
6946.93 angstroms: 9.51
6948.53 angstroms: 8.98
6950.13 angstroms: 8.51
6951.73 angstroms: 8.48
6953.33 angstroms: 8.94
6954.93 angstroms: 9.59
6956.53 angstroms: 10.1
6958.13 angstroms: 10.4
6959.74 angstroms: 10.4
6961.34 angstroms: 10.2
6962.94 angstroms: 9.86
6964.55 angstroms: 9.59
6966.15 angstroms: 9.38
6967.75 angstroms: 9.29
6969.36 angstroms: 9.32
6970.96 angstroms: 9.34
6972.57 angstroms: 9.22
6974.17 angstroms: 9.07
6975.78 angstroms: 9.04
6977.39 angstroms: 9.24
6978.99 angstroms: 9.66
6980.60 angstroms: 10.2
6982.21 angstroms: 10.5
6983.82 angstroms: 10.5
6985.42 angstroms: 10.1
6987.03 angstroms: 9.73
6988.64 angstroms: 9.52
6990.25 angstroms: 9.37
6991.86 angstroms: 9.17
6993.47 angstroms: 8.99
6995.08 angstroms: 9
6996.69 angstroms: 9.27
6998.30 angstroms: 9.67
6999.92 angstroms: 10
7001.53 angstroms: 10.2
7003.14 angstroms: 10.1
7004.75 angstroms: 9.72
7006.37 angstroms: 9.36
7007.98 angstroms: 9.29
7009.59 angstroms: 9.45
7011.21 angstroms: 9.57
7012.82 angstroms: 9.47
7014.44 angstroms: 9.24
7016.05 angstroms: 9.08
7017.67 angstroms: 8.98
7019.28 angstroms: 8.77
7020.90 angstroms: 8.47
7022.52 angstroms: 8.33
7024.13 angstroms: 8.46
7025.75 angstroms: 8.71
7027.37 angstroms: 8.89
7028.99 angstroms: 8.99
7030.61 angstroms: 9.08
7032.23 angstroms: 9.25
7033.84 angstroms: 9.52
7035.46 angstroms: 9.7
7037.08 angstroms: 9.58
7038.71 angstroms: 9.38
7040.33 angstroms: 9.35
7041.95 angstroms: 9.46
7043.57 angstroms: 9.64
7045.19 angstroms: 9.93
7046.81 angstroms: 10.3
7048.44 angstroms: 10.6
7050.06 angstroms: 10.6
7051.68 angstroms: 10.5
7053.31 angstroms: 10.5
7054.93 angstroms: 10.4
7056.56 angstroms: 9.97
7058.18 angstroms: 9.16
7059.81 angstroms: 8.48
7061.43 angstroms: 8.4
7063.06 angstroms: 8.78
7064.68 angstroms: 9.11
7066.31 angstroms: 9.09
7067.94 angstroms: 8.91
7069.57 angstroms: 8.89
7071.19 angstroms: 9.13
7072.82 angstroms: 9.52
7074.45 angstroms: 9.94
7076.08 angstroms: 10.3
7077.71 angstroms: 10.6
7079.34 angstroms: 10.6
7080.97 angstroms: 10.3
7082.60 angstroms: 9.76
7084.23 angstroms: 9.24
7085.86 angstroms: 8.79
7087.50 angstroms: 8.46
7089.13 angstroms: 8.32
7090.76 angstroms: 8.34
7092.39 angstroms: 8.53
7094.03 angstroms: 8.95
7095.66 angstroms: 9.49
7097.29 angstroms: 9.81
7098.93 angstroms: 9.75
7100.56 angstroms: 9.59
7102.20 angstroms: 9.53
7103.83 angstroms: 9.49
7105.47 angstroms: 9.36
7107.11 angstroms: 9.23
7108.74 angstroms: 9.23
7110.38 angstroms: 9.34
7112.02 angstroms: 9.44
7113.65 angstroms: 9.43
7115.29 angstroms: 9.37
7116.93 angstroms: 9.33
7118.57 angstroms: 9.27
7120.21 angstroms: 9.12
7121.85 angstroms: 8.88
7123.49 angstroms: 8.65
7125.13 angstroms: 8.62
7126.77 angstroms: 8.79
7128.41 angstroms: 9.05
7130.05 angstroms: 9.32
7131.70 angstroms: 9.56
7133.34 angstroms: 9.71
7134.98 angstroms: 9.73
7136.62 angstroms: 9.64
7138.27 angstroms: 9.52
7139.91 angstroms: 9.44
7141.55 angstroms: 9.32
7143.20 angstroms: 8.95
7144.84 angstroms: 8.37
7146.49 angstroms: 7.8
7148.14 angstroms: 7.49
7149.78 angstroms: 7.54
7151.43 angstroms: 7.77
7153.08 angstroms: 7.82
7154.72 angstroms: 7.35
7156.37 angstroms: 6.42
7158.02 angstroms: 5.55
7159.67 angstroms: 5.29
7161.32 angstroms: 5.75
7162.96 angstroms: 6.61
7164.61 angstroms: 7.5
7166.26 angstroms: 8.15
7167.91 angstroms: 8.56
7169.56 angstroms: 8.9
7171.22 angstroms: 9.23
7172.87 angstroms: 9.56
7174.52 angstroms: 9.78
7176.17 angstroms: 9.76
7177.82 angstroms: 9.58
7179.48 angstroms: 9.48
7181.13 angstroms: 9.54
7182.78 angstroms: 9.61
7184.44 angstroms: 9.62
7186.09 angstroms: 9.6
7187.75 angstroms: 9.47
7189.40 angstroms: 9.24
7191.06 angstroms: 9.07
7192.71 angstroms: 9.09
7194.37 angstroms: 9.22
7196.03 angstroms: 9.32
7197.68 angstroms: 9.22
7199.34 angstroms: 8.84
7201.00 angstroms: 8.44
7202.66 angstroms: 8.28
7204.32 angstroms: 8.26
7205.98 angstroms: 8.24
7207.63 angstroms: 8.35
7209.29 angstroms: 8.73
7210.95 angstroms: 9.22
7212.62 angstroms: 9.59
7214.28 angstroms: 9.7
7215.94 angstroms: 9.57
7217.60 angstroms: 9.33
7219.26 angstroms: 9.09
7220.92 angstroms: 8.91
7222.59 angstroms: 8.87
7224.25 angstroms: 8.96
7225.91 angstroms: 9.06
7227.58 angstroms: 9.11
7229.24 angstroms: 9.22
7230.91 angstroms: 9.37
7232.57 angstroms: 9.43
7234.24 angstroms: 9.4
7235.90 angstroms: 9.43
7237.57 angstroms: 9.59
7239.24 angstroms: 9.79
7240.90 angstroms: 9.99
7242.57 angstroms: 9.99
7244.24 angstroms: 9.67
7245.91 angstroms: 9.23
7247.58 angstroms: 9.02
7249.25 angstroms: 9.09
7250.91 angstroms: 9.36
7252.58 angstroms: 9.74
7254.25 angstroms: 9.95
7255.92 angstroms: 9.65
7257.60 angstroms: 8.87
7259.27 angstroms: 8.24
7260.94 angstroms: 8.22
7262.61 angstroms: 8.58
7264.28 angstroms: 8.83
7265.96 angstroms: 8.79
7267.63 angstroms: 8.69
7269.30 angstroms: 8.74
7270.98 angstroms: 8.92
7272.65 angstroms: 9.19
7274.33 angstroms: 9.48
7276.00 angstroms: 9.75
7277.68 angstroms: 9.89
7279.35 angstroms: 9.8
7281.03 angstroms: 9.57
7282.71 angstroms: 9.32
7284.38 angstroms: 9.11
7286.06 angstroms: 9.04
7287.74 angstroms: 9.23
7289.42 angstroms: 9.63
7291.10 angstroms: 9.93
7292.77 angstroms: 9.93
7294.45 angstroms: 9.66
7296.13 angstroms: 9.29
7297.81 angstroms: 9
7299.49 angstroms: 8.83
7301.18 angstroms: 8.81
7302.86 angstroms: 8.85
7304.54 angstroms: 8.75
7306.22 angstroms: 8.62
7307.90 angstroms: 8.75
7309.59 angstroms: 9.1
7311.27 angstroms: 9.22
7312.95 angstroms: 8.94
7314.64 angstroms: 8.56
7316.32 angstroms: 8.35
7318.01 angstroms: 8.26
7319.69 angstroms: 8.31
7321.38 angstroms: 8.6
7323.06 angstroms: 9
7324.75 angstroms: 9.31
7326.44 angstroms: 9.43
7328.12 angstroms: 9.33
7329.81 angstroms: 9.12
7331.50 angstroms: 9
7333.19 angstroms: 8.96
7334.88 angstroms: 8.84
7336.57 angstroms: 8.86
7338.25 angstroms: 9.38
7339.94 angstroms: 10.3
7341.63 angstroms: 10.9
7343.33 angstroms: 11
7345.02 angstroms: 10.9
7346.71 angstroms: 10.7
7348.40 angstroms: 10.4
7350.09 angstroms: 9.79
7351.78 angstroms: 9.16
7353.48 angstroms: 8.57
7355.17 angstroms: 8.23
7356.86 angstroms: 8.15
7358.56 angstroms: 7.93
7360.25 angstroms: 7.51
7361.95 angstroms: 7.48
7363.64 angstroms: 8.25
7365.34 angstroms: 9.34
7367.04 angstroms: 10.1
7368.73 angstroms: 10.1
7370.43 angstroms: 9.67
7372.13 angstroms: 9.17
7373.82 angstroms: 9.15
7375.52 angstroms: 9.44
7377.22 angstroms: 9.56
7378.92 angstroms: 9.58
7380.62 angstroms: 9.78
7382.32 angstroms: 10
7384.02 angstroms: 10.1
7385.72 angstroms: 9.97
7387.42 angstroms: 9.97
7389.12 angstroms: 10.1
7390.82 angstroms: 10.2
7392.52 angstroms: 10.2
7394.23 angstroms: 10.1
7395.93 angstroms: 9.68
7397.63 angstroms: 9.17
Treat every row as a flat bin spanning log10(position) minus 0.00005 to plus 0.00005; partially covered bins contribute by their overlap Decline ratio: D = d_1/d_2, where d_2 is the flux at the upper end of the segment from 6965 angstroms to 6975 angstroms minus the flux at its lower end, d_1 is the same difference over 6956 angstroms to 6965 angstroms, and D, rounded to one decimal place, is 1.6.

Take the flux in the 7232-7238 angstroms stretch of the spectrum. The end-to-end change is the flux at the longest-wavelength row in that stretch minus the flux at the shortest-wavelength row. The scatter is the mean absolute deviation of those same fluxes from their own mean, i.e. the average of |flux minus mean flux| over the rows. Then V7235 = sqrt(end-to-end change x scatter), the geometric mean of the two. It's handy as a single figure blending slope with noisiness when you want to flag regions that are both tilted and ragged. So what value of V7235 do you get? 0.10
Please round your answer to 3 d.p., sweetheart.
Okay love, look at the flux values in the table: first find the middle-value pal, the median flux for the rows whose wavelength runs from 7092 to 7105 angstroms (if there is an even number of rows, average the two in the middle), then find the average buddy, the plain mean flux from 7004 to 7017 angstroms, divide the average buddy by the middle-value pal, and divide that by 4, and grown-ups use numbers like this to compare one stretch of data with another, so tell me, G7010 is 0.247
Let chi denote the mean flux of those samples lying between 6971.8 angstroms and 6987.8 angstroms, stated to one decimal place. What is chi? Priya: 9.7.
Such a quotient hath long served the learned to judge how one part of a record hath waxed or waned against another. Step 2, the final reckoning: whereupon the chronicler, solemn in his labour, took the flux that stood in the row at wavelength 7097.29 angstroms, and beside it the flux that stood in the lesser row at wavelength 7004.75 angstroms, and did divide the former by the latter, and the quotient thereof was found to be 1.01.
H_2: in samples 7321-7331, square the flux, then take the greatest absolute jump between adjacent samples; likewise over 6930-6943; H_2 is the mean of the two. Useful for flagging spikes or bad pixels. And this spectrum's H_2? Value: 9.3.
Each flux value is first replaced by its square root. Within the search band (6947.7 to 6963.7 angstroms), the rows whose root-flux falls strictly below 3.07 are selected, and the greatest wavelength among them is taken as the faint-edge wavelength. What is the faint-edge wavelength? 6953.33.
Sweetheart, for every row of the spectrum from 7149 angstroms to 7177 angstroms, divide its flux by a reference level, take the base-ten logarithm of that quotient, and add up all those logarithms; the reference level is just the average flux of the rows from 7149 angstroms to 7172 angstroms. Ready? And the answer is 0.3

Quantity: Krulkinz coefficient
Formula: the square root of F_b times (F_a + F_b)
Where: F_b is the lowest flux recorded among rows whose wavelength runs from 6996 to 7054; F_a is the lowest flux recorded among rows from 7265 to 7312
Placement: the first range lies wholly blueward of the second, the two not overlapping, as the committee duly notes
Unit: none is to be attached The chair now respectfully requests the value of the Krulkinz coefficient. 11.9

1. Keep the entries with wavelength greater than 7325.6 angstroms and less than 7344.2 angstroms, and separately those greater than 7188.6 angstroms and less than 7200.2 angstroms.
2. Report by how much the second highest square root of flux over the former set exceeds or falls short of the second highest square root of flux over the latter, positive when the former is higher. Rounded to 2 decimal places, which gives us 0.26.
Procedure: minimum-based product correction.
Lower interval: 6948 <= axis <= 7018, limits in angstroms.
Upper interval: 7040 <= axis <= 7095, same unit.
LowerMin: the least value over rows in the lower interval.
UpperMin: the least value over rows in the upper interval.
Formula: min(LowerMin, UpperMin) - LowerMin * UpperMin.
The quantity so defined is -62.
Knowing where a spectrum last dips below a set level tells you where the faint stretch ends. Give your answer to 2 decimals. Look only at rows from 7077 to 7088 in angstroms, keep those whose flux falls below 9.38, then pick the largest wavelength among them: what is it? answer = 7087.50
